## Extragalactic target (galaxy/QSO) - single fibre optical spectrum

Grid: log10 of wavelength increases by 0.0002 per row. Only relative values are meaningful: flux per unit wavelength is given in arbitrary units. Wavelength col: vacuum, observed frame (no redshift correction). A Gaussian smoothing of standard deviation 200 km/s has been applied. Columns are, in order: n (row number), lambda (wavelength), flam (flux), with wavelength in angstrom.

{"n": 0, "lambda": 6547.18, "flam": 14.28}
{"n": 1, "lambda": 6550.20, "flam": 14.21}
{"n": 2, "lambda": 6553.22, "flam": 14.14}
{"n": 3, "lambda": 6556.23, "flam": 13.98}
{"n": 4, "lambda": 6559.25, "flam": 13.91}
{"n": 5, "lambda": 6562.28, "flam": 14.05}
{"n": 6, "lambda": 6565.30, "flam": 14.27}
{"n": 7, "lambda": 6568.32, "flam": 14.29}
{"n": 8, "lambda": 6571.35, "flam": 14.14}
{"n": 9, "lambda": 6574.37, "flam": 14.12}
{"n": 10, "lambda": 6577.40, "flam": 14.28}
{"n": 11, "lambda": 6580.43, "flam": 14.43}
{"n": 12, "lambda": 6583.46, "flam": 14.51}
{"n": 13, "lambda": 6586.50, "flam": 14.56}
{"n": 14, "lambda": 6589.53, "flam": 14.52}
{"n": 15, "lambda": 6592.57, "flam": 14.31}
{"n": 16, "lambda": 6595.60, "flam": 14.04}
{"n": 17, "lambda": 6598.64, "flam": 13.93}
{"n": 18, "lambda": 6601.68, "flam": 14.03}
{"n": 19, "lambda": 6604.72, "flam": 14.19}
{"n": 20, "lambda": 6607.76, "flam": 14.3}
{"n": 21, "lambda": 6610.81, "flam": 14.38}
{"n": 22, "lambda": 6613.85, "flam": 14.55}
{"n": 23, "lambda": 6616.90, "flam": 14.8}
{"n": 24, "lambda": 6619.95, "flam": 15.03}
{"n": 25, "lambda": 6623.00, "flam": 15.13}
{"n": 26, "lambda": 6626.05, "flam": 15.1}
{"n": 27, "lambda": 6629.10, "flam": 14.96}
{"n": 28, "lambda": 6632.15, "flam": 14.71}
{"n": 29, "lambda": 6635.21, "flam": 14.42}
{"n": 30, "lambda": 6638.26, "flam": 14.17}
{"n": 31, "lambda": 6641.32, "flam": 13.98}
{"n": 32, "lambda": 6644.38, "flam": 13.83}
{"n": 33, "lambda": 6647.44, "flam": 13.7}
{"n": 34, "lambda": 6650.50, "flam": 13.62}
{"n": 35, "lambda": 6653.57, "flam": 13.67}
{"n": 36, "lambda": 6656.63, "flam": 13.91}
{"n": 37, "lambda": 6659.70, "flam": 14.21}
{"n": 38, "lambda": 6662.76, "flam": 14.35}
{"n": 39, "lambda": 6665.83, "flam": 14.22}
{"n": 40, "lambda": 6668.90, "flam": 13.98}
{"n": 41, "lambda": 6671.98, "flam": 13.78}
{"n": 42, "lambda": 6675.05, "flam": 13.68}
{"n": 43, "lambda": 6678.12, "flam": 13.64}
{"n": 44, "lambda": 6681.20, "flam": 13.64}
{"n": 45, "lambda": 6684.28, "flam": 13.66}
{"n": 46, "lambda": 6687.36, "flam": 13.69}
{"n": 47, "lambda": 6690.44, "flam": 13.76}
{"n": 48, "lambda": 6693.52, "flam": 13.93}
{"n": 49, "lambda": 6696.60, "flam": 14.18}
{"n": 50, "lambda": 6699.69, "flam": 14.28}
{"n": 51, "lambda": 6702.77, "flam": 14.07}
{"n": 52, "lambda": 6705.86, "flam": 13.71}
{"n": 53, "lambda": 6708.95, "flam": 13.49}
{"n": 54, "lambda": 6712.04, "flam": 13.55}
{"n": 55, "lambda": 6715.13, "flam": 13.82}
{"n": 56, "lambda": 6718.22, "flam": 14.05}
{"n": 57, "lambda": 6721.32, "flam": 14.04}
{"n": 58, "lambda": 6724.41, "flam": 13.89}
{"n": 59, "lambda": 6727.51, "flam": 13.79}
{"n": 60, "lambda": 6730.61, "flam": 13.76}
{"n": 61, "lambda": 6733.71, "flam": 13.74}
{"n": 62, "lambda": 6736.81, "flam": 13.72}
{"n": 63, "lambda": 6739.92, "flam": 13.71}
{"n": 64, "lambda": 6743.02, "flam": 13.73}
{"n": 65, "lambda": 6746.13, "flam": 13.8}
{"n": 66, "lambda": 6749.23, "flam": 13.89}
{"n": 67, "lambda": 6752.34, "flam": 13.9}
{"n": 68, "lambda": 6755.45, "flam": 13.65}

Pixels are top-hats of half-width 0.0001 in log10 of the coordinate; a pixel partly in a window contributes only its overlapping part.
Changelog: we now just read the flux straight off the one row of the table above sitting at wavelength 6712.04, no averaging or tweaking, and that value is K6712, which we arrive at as 13.55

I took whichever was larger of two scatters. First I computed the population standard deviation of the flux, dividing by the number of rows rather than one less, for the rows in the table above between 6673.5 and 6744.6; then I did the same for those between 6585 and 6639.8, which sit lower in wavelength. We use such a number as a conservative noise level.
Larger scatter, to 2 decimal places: 0.37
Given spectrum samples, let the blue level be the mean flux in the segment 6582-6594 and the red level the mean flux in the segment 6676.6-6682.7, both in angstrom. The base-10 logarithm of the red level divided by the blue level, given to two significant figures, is -0.026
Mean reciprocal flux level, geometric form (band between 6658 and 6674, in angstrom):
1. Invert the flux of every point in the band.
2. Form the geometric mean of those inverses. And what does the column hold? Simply 0.0709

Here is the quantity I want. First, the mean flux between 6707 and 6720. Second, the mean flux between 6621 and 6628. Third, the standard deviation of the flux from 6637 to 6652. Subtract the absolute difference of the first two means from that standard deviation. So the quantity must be -1.2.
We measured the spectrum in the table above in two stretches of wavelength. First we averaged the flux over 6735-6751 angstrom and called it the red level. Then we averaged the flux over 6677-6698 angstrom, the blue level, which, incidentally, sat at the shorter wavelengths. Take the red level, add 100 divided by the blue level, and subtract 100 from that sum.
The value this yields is -79.0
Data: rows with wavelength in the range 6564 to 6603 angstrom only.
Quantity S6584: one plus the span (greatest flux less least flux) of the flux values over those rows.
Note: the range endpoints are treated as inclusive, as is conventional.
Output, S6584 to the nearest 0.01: 1.63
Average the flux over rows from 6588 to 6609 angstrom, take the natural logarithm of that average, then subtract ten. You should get -7.35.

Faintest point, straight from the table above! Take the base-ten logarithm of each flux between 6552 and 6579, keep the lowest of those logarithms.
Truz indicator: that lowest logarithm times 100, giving 114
